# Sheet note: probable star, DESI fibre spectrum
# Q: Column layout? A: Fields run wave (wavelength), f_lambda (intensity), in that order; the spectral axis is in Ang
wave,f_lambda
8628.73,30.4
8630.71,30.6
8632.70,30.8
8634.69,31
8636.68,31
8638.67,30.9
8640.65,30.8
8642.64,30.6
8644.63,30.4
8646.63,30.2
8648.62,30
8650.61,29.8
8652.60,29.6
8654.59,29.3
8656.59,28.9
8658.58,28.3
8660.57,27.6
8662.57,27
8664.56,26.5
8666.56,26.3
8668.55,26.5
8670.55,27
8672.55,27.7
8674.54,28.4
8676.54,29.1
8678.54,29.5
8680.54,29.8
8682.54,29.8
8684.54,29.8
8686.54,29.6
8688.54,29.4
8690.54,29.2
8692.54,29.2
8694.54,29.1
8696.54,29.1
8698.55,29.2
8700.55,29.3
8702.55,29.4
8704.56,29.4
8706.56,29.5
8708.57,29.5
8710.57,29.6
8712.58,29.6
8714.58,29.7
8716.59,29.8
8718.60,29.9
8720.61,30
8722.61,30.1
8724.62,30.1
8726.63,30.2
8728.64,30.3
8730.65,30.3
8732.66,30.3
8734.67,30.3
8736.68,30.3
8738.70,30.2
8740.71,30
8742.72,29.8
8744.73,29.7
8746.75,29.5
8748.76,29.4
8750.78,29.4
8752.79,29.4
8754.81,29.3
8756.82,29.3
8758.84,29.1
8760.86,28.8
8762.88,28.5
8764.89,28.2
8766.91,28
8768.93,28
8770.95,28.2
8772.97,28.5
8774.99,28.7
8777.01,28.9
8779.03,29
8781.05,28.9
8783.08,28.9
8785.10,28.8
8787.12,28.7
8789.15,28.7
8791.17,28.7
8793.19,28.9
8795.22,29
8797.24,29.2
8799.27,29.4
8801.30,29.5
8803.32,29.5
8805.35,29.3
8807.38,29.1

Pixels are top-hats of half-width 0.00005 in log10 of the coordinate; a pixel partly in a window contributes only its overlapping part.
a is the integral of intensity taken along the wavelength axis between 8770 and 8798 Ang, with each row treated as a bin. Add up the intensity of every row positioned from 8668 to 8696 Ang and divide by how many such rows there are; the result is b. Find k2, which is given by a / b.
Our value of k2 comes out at 27.9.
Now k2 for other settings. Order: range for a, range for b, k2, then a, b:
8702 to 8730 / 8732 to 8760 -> 28.1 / 835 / 29.71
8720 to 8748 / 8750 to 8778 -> 29.3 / 842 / 28.74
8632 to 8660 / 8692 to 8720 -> 28.6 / 842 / 29.45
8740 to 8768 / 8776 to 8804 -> 28.1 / 817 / 29.01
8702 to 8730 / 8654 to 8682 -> 29.8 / 835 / 27.99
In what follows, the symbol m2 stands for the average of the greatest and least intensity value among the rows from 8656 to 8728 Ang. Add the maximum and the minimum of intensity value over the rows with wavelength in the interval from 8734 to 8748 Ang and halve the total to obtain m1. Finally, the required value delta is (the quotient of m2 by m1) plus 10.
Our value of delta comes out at 10.94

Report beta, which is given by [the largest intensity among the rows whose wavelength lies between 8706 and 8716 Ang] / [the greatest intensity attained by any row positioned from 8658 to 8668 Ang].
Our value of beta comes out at 1.05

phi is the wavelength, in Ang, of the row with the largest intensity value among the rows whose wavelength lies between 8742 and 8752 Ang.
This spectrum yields 8742.72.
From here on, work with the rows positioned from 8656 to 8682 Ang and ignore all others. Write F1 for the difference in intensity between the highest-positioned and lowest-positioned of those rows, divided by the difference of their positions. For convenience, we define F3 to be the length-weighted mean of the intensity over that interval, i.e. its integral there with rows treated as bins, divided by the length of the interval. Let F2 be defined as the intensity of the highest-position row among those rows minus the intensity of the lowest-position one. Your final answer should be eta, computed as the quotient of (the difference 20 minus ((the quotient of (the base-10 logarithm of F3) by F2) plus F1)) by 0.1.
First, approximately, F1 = 0.038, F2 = 0.9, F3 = 27.9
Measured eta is 184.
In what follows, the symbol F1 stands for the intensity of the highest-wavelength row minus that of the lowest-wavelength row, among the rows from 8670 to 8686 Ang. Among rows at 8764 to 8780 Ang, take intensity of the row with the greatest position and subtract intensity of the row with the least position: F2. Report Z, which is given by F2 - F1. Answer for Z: -2.0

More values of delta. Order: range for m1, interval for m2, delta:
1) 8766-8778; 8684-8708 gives 11.04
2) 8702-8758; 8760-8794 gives 10.96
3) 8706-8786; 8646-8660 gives 11.00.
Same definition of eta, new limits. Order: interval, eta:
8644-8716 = 221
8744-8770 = 209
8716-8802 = 249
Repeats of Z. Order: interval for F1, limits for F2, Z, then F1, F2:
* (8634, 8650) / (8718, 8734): 1.4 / -1.0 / 0.40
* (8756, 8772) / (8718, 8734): 1.5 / -1.1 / 0.40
